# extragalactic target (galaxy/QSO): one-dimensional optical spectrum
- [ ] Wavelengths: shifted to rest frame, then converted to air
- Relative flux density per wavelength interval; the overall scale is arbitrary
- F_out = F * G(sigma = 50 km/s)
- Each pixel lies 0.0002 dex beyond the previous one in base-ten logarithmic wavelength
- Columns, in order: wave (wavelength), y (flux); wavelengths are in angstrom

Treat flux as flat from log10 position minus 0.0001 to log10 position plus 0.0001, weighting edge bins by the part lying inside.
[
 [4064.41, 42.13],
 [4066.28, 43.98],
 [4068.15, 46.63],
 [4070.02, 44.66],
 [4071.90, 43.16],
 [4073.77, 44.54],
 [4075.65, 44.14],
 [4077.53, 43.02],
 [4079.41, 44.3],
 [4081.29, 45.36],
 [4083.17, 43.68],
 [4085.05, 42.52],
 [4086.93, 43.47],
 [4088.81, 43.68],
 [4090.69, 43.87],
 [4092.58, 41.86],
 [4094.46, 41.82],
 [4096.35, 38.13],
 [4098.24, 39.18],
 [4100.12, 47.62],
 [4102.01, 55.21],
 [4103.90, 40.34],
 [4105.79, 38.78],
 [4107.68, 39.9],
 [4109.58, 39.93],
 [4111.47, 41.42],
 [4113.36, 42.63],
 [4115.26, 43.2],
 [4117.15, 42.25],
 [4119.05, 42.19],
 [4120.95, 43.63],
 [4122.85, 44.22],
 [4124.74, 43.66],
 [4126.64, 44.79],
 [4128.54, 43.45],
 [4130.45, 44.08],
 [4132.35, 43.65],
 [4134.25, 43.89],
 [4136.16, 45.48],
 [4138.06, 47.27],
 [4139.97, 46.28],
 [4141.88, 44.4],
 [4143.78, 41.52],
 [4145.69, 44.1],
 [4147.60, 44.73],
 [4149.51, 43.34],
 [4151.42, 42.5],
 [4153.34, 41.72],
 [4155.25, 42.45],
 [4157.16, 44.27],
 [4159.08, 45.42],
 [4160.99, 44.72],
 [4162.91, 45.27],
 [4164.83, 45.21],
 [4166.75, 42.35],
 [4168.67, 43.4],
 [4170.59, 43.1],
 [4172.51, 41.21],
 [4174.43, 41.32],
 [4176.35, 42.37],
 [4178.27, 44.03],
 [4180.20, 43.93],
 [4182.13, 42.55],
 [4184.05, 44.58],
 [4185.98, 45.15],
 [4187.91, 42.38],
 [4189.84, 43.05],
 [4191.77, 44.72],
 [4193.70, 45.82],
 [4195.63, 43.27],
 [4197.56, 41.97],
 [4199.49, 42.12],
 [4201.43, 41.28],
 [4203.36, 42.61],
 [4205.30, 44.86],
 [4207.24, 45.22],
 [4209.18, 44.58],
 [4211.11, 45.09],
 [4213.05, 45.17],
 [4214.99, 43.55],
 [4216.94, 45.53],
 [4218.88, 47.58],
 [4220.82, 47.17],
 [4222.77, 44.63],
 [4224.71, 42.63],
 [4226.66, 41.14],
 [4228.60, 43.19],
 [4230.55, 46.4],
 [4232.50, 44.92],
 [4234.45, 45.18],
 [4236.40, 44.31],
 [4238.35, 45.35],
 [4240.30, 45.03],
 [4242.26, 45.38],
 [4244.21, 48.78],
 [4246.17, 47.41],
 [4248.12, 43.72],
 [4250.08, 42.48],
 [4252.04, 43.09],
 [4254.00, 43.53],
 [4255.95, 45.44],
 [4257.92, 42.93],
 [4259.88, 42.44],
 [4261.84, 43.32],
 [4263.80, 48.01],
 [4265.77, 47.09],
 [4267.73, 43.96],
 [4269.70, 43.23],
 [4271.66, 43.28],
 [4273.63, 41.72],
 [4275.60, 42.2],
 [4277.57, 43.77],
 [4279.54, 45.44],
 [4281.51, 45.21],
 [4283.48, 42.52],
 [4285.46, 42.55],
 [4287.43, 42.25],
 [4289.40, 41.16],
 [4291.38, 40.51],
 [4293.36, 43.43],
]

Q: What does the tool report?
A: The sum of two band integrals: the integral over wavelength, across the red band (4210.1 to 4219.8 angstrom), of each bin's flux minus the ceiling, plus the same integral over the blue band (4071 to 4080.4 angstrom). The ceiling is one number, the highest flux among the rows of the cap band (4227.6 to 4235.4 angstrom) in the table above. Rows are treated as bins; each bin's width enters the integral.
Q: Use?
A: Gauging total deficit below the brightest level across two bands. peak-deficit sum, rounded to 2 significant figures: -34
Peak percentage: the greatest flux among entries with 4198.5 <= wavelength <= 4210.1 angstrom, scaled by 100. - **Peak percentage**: 4522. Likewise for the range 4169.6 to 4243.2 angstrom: 4758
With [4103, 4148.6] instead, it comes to 4727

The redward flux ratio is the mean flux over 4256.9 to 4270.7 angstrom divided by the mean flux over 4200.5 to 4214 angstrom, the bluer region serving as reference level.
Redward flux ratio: 1.01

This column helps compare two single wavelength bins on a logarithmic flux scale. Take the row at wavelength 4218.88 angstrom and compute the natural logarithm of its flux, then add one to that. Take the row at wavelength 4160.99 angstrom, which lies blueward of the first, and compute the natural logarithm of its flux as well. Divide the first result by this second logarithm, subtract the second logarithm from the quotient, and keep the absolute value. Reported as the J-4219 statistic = 2.52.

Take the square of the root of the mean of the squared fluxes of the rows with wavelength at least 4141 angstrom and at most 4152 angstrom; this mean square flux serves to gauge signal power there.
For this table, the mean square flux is 1888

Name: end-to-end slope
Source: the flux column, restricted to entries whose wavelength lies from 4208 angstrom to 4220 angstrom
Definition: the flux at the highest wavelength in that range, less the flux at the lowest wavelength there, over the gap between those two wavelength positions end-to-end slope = 0.31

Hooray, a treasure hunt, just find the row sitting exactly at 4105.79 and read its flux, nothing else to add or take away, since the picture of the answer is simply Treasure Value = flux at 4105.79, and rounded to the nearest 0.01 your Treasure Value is 38.78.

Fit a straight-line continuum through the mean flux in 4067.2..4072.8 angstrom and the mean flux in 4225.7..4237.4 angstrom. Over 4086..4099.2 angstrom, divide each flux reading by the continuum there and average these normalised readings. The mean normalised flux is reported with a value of 0.93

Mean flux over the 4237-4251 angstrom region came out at 45.4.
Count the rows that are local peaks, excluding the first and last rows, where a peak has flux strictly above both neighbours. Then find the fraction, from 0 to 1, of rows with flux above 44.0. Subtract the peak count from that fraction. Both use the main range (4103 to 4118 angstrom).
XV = -1.0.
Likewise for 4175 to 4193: -1.6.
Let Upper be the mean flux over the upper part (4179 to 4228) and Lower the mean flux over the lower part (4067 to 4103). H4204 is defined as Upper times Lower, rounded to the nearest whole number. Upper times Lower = 1939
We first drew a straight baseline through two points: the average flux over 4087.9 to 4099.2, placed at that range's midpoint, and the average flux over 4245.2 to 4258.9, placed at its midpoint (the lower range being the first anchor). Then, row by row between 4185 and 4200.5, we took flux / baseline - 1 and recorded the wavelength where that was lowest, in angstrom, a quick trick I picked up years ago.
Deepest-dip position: 4197.56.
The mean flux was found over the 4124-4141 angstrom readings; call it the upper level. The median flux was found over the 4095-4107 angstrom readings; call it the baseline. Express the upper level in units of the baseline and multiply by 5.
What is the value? 5.62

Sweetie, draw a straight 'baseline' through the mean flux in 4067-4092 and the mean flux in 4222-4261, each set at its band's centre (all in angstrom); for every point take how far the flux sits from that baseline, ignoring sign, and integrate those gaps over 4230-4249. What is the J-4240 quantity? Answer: 27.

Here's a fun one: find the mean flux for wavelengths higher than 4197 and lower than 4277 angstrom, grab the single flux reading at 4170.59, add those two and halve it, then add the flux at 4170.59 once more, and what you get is 87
